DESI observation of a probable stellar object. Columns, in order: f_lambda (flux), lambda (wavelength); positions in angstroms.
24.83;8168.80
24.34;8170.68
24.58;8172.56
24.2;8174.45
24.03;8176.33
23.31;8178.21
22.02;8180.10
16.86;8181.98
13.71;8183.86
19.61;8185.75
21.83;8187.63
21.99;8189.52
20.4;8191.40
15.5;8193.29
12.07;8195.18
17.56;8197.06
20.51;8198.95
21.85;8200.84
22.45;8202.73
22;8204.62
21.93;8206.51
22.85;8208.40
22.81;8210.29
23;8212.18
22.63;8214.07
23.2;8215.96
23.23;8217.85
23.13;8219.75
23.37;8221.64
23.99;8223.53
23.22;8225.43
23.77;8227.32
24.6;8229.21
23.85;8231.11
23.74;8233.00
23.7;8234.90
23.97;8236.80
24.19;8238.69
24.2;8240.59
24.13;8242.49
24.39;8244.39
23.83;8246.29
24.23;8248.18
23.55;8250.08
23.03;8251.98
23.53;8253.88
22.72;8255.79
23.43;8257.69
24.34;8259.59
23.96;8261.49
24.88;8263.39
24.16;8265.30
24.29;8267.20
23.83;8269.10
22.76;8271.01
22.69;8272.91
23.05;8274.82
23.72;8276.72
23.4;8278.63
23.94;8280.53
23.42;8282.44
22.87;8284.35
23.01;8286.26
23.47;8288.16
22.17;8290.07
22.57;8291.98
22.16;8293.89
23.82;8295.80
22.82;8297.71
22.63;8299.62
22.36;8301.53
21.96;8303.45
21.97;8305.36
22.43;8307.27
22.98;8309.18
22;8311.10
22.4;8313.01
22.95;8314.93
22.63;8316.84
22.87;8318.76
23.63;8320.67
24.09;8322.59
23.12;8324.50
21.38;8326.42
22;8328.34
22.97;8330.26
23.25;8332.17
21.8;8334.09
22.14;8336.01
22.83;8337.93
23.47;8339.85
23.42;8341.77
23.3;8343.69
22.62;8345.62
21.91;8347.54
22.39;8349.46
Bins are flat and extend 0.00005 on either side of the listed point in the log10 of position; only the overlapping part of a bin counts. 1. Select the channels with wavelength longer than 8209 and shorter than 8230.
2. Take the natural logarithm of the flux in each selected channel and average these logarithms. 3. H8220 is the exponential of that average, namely 23.4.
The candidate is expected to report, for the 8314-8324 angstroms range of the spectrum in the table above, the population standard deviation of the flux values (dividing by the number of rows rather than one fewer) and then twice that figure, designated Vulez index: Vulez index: 1.1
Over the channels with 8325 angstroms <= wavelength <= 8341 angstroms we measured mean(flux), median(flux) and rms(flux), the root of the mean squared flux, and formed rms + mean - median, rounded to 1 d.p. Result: 22.5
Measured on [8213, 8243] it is 23.6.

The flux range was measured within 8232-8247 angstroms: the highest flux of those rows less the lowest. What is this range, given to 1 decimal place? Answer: 0.7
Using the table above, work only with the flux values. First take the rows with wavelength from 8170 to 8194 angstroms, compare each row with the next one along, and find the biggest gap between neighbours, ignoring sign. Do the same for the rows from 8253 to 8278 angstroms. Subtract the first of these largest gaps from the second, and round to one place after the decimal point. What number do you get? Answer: -4.8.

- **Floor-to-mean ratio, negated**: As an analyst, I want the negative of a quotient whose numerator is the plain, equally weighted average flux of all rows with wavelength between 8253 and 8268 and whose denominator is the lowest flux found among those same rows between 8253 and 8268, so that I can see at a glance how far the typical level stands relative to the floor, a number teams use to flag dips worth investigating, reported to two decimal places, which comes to -1.05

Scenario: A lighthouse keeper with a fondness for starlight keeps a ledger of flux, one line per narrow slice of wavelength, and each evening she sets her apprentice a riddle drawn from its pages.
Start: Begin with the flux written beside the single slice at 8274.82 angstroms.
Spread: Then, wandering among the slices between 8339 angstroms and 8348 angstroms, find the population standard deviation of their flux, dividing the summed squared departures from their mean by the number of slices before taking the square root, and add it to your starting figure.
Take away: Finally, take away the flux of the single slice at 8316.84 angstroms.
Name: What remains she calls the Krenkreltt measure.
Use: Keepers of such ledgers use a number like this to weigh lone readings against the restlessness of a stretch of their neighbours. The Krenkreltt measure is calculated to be 1.0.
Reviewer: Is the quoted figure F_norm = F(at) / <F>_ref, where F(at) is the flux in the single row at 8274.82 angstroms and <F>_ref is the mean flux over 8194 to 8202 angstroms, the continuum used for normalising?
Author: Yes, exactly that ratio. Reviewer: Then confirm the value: 1.28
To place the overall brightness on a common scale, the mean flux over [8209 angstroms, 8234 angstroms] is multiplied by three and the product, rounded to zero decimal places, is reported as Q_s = 70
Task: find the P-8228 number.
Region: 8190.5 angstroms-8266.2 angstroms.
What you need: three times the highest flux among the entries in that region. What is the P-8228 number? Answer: 75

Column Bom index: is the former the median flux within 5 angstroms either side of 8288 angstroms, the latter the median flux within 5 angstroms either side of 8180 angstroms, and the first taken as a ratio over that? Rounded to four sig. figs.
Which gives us 1.039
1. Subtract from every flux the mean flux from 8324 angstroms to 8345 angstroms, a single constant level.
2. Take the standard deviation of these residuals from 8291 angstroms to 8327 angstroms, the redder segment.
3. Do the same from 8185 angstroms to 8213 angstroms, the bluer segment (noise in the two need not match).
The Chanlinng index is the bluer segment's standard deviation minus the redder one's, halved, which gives 1.2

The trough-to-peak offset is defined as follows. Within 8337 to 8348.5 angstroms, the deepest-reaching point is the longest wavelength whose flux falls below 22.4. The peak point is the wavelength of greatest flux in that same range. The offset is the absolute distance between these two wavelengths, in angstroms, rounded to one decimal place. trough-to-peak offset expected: 7.7 angstroms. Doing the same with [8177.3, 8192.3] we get 13.2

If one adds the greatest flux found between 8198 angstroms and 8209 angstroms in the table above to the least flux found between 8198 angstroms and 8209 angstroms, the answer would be 43.4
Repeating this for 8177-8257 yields 36.7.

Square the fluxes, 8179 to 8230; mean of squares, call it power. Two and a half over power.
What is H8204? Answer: 0.0055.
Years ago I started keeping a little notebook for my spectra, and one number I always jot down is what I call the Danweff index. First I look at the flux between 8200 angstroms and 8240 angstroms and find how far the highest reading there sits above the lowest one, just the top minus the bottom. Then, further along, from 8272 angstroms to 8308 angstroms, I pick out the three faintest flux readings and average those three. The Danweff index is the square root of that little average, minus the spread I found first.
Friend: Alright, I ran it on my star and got 1.9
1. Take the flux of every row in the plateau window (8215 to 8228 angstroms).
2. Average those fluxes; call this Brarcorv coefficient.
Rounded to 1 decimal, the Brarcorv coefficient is 23.4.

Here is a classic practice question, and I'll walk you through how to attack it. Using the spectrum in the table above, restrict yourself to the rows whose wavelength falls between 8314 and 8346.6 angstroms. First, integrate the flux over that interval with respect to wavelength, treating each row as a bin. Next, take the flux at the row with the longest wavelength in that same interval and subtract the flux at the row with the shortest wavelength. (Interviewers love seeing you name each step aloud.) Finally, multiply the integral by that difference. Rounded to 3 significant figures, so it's -246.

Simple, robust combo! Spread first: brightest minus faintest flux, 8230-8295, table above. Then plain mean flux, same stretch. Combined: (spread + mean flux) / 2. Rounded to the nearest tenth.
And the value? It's 13.1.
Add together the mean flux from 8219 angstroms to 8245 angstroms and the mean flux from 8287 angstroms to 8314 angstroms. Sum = 46.4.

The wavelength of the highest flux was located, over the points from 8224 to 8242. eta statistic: 8229.21 angstroms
